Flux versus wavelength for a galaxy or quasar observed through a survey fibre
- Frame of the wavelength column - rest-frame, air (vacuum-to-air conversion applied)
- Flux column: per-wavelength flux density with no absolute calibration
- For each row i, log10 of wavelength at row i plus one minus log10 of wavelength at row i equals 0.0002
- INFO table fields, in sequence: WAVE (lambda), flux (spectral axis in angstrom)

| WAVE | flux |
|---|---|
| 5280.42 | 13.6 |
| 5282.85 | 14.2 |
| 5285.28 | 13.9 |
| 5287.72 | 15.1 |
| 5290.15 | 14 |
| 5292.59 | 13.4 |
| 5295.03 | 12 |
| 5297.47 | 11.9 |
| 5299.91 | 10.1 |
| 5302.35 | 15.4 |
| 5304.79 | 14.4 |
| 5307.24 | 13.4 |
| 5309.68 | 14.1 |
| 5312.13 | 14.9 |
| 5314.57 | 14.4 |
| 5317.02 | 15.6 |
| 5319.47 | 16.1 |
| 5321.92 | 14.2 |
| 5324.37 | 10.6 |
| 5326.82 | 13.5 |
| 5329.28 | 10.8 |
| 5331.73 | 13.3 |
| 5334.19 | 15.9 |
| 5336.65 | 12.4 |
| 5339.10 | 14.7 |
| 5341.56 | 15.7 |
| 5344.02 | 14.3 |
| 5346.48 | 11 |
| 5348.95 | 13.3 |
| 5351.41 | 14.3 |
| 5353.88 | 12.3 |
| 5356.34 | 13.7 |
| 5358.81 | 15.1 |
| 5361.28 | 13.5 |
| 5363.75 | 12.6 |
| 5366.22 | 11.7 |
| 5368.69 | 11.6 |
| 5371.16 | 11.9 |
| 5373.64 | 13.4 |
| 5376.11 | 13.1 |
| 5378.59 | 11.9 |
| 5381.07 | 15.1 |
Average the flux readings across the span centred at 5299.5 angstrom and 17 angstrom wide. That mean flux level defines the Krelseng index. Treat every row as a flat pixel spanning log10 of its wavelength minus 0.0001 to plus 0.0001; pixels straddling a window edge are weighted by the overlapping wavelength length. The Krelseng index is 12.9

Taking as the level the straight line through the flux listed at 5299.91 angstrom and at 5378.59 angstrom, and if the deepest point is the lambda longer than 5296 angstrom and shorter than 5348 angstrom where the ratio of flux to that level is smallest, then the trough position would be 5346.48 angstrom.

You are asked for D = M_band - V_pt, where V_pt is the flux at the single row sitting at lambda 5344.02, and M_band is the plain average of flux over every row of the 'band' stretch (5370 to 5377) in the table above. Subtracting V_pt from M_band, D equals -1.5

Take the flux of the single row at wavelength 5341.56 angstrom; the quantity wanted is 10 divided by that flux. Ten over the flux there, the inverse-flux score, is 0.64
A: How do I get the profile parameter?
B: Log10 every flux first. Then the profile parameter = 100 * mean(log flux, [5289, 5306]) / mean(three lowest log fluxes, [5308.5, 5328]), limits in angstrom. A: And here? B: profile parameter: 101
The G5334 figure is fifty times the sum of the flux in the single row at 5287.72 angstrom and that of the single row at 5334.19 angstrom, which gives 1550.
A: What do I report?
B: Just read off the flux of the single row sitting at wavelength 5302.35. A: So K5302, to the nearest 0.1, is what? 15.4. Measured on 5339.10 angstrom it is 14.7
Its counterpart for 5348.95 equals 13.3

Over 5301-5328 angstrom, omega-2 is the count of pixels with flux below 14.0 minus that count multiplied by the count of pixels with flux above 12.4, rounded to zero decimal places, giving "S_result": -27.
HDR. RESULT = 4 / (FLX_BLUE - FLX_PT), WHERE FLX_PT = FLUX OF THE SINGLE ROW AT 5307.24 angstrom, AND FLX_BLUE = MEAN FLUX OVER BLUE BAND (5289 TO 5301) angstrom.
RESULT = -3.6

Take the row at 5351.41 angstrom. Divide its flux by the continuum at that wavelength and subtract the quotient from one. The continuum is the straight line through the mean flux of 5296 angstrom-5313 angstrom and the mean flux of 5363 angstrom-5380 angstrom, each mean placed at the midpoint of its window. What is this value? -0.13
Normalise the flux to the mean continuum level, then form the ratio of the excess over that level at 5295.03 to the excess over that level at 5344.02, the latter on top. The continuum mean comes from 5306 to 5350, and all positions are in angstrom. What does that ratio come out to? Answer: -0.29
